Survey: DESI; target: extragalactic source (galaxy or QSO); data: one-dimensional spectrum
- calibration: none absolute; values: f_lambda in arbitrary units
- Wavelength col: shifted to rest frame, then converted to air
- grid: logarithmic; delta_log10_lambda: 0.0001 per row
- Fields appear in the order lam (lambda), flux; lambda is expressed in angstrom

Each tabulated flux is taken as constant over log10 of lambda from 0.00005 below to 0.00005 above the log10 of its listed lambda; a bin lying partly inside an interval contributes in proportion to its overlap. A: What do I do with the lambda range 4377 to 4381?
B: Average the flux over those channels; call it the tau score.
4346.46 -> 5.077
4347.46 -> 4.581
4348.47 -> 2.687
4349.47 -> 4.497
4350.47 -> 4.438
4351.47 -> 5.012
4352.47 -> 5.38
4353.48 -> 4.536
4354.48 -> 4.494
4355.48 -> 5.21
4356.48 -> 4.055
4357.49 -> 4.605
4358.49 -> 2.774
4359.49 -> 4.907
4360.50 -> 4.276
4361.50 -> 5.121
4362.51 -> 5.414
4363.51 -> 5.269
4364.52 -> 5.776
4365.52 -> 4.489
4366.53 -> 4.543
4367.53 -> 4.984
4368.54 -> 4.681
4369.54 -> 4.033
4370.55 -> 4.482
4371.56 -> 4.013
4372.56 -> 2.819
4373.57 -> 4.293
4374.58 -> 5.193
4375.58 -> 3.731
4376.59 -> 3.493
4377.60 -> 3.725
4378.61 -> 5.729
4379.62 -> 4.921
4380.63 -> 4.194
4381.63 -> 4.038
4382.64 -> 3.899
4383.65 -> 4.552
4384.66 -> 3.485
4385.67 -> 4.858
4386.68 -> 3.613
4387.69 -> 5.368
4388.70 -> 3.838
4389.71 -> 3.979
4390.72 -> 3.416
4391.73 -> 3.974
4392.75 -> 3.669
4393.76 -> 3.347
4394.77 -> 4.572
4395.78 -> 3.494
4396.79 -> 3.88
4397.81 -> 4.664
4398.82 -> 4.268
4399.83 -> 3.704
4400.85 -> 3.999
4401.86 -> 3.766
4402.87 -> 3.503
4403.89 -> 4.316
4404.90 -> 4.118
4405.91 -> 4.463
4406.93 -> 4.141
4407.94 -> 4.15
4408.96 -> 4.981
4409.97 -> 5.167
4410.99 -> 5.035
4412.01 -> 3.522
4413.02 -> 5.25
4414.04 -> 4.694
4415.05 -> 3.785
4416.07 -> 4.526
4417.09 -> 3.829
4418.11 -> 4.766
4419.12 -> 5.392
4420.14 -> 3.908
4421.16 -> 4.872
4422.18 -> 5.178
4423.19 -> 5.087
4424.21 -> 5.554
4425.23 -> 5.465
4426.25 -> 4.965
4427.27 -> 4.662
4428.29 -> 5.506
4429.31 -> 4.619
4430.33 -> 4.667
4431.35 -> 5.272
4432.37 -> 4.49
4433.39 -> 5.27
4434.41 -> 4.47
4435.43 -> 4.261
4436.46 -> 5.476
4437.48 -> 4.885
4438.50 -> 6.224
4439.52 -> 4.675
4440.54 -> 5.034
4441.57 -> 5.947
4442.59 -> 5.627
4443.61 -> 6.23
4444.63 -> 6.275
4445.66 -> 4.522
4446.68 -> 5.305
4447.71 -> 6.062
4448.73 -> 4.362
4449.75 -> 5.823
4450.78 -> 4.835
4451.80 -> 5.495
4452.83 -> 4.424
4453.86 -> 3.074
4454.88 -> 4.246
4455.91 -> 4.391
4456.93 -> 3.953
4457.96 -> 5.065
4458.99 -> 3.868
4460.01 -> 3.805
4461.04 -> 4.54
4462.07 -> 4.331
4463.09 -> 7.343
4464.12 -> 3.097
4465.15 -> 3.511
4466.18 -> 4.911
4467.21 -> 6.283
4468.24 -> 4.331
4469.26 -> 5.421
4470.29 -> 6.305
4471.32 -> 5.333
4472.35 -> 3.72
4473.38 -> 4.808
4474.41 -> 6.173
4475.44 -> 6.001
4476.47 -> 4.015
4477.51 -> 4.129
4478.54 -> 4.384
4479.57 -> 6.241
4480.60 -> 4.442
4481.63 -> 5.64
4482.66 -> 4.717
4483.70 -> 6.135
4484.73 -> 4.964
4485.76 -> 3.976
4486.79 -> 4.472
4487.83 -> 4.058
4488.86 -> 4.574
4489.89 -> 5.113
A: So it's 4.6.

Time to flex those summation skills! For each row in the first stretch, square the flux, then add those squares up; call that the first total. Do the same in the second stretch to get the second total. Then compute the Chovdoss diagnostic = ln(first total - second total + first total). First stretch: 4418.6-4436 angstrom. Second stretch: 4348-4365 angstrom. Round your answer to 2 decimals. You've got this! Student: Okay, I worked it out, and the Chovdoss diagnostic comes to 6.12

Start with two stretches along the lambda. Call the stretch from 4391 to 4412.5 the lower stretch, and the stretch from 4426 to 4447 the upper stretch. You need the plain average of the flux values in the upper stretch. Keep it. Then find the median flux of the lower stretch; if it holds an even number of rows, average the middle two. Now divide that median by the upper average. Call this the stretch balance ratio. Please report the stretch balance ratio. 0.80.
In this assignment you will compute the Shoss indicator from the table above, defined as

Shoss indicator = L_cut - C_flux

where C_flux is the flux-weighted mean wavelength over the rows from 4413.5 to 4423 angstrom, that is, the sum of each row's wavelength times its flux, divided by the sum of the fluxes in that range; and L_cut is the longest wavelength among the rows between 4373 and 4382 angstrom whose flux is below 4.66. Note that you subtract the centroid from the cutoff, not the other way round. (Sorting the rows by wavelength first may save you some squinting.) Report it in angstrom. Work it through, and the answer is -36.6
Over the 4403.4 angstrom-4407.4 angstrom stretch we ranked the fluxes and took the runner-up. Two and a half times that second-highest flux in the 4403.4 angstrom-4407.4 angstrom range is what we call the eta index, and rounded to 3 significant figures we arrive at 10.8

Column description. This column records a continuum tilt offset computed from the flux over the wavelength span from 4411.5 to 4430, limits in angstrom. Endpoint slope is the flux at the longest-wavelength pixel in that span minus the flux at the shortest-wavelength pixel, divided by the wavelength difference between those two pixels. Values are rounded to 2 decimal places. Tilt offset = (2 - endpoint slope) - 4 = -2.06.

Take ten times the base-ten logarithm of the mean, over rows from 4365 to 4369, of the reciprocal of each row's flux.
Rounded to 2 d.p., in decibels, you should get -6.69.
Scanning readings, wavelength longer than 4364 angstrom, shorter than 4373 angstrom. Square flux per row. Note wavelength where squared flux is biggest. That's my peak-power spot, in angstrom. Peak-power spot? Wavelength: 4364.52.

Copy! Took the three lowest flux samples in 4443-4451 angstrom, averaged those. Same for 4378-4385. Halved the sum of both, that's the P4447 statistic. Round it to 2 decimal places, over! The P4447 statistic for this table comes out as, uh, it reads 4.19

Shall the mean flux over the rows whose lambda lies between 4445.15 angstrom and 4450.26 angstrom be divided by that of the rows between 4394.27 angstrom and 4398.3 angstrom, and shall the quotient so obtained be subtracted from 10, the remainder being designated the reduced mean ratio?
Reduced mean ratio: 8.74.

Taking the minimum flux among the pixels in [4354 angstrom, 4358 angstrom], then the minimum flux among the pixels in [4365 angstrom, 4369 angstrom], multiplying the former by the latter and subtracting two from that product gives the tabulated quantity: 16.2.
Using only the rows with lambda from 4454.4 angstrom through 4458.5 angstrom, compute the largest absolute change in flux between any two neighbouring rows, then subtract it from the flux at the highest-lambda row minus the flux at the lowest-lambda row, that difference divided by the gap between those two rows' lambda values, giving -0.85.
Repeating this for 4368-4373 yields -1.66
